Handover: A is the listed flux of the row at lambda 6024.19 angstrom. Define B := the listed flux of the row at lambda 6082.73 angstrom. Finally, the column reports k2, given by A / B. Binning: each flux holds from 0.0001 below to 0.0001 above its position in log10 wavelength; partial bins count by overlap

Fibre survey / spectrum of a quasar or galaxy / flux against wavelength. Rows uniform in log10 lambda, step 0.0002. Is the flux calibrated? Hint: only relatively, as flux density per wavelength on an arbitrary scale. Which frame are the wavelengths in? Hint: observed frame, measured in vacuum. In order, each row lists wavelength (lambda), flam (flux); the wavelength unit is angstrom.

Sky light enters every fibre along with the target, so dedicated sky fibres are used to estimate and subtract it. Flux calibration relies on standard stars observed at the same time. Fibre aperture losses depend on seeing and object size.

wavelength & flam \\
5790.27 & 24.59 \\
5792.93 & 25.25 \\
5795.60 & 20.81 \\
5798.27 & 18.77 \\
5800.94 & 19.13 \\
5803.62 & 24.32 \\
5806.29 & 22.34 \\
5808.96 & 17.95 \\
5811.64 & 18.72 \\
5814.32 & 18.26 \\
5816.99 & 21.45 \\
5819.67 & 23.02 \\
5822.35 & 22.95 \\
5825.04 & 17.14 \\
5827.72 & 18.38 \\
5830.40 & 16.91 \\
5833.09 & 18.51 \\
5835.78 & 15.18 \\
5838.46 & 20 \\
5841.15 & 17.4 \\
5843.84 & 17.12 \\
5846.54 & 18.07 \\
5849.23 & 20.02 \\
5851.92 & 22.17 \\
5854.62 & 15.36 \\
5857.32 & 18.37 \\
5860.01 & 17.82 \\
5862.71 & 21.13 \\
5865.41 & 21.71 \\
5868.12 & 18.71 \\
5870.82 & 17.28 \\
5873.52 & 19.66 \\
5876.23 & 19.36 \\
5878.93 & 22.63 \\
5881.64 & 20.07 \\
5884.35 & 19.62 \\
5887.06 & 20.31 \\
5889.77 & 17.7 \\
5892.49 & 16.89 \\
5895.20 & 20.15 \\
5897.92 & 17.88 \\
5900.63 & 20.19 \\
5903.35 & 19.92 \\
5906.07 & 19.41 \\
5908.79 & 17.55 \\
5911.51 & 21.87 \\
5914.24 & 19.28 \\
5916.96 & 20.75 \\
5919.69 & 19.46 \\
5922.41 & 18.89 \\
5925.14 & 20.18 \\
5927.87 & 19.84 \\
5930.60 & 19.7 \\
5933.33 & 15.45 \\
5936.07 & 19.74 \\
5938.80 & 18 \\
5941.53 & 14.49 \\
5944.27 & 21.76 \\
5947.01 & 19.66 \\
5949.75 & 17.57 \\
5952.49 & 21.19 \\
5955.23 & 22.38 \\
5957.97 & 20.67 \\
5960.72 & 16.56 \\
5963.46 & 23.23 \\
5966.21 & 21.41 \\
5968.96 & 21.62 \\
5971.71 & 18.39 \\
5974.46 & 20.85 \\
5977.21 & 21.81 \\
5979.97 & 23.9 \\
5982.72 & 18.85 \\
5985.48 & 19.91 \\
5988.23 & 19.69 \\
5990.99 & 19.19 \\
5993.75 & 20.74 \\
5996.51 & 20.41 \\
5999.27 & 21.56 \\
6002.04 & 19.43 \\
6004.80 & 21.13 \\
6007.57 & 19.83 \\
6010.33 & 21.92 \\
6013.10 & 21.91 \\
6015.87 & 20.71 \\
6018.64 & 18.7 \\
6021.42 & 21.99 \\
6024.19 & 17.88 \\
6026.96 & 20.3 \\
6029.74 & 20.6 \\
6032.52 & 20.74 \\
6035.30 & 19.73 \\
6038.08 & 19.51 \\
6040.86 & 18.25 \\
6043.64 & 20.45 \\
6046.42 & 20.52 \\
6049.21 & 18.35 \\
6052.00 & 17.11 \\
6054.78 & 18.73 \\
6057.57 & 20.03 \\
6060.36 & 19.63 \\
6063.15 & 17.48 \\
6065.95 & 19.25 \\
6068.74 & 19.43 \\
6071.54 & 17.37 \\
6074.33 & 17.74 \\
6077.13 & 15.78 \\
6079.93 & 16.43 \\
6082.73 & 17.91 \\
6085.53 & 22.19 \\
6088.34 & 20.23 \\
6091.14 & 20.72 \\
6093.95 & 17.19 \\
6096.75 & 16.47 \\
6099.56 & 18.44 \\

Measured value 1.00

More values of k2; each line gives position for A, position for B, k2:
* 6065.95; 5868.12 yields 1.03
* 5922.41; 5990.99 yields 0.98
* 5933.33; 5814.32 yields 0.85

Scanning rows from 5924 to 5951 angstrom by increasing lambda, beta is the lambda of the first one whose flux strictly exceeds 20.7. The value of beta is 5944.27 angstrom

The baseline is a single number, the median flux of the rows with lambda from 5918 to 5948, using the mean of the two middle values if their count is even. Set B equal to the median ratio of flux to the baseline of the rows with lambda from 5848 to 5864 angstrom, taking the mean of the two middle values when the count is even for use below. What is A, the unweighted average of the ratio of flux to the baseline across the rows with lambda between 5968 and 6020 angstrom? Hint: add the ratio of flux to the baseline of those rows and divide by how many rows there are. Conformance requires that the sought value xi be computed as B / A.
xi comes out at 0.93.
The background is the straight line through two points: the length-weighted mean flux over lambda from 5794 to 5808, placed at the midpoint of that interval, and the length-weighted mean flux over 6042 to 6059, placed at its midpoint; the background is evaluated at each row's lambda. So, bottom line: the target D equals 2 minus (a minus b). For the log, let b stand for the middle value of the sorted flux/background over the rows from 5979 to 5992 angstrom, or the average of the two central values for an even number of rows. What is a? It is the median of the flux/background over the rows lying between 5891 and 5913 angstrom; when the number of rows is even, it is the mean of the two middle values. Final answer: 2.03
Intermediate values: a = 0.969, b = 1.00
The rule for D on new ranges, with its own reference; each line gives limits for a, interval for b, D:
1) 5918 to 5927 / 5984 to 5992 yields 2.04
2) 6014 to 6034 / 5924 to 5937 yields 1.92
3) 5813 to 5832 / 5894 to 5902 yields 2.11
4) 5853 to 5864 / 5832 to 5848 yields 1.98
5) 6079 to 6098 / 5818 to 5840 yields 1.94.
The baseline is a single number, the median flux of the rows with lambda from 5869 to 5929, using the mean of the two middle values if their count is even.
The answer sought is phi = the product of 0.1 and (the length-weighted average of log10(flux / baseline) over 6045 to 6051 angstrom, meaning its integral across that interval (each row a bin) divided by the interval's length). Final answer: -0.001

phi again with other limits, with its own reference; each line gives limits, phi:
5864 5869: 0.001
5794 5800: 0.001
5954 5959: 0.004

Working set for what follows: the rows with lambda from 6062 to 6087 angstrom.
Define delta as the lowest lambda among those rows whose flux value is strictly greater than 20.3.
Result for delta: 6085.53 angstrom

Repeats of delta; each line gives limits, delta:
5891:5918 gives 5911.51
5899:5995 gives 5911.51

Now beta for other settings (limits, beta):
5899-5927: 5911.51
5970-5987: 5974.46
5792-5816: 5792.93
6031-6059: 6032.52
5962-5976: 5963.46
